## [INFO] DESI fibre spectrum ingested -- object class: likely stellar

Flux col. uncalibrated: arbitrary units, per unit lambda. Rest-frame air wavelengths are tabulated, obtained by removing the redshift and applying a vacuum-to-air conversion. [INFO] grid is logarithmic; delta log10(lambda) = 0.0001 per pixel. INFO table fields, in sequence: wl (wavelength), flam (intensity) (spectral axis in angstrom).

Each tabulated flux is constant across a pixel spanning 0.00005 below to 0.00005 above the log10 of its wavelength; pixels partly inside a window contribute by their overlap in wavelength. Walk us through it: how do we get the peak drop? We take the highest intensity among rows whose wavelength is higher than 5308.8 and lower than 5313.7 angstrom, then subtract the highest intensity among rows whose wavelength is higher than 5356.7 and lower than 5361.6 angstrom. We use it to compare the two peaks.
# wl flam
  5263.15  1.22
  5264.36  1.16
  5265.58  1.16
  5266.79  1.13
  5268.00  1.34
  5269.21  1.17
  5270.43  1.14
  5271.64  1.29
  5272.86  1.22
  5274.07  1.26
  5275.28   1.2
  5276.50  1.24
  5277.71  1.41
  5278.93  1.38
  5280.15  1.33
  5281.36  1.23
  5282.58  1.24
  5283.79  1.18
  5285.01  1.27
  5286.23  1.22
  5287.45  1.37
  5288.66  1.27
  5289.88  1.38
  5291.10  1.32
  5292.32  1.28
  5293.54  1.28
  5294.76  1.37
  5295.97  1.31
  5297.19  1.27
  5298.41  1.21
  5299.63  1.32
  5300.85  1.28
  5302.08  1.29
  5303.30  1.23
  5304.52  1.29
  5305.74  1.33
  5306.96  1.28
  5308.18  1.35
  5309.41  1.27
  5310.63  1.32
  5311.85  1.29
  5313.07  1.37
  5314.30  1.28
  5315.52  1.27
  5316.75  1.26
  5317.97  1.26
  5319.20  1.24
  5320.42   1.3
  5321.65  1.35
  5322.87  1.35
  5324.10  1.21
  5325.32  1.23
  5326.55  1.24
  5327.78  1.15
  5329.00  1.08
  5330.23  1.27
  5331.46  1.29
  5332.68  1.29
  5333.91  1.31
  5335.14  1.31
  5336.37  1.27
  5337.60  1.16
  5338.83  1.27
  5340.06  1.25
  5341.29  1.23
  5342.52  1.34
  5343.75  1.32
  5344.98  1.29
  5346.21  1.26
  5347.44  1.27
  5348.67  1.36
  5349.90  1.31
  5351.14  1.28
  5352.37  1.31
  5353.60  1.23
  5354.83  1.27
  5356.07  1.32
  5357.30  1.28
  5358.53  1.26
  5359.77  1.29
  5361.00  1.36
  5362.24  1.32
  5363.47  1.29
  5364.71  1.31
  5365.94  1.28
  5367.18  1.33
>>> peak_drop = 0.01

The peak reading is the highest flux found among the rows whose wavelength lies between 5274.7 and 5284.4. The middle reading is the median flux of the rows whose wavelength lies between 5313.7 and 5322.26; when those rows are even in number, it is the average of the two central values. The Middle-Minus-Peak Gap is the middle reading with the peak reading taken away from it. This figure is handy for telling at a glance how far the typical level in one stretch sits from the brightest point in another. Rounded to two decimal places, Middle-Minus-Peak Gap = -0.14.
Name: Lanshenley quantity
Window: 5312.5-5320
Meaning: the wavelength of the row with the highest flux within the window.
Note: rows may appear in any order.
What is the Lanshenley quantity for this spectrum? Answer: 5313.07 angstrom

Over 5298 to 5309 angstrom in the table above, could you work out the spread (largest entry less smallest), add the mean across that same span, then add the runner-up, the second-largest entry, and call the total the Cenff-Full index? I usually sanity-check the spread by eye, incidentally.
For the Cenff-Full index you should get 2.757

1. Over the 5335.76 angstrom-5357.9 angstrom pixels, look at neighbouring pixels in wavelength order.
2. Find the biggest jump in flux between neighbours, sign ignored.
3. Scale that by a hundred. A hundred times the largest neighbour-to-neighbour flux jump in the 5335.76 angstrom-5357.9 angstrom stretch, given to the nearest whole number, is 11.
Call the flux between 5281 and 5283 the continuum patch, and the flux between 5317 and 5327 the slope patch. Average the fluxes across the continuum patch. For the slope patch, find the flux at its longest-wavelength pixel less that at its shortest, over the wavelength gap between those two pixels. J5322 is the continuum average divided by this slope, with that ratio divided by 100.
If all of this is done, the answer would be -5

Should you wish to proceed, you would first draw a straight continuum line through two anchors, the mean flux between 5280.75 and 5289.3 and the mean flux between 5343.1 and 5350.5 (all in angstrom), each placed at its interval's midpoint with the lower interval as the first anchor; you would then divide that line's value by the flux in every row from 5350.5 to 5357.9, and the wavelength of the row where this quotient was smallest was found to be 5356.07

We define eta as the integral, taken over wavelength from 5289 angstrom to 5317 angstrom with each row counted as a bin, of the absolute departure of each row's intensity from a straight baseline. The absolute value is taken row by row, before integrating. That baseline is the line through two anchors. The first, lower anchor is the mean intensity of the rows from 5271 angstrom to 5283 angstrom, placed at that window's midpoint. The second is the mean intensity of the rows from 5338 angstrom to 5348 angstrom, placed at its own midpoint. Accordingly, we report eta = 0.9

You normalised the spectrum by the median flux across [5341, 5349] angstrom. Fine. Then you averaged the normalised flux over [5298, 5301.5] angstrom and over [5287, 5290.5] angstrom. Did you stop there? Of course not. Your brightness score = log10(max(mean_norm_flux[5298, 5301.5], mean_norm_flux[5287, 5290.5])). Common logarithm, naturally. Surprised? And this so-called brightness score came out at 0.0165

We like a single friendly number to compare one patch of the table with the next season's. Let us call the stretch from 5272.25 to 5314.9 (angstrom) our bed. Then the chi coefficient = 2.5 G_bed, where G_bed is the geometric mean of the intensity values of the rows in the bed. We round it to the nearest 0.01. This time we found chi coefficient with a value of 3.22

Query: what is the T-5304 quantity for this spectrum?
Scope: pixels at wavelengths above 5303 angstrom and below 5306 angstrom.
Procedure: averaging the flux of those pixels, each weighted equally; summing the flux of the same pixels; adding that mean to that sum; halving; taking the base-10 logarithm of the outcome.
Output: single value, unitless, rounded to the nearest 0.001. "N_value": 0.409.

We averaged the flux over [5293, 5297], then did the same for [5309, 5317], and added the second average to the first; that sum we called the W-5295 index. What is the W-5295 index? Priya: 2.61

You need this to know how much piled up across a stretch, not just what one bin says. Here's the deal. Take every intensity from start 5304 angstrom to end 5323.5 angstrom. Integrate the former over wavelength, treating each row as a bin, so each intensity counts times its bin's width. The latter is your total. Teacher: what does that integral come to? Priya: 25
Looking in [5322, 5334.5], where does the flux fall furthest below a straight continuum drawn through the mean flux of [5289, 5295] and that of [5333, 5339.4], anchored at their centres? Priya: 5329.00 angstrom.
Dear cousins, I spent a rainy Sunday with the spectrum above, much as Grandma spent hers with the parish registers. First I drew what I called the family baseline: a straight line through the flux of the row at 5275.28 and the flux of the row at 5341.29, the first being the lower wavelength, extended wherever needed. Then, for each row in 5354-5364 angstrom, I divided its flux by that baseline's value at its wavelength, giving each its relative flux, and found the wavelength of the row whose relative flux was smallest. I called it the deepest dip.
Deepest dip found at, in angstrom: 5358.53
